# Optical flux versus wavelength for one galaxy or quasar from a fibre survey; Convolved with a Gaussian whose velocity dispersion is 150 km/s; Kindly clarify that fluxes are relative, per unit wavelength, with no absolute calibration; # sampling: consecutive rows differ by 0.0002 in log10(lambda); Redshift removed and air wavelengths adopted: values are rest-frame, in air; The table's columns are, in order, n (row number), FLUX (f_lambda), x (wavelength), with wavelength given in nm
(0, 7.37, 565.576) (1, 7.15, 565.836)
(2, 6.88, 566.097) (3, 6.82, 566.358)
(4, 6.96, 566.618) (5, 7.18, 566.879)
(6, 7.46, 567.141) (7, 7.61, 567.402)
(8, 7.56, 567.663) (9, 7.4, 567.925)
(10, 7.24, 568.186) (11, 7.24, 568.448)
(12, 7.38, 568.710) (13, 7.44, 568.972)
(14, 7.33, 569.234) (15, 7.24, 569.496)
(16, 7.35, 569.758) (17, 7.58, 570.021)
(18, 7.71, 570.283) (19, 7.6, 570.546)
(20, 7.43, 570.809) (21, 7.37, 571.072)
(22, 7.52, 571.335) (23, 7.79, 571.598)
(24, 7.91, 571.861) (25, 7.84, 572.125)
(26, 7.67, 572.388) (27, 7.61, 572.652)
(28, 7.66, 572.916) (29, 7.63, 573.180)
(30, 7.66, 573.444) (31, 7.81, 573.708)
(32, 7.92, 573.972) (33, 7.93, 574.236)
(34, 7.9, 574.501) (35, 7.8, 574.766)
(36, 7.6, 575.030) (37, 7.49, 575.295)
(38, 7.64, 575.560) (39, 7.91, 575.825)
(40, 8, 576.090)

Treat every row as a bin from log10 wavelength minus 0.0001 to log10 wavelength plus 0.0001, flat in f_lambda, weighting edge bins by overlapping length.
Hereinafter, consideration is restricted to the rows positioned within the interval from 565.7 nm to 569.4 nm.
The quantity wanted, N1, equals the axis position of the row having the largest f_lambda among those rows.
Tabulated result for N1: 567.402 nm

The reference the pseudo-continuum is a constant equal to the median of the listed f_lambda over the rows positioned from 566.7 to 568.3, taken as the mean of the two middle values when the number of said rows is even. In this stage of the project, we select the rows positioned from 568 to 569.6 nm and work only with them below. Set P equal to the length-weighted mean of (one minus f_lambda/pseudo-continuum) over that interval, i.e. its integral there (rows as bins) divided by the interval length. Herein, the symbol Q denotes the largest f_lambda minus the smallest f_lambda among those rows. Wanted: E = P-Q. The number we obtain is -0.18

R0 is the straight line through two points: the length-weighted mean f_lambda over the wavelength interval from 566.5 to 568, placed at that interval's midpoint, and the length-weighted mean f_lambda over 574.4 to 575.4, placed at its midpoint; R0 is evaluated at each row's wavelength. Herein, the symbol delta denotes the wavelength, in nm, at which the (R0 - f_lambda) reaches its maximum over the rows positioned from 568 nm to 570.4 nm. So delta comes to 569.496 nm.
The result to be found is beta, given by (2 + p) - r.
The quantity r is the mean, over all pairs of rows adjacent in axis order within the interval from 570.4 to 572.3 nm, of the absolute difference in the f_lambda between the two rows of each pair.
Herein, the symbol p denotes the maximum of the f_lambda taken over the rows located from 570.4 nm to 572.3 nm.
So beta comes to 9.77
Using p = 7.91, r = 0.14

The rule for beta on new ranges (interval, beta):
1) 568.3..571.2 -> 9.59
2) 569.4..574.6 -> 9.82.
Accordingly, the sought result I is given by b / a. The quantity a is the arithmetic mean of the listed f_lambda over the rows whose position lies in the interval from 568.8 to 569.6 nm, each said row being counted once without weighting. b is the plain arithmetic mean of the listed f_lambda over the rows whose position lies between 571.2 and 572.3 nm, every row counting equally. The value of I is 1.06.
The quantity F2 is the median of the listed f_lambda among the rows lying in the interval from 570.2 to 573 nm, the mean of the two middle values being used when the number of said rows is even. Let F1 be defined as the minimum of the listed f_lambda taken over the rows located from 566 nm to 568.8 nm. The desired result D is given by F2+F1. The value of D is 14.5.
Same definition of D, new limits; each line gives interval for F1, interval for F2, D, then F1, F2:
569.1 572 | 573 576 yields 15.0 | 7.24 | 7.80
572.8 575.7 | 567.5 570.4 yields 14.9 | 7.49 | 7.38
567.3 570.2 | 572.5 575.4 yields 14.9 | 7.24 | 7.66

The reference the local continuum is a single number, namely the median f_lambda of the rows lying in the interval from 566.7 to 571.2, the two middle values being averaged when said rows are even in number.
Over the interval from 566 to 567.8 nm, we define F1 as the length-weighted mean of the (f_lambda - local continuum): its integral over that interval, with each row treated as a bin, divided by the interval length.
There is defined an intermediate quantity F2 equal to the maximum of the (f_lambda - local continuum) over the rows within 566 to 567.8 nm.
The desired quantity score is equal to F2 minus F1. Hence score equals 0.39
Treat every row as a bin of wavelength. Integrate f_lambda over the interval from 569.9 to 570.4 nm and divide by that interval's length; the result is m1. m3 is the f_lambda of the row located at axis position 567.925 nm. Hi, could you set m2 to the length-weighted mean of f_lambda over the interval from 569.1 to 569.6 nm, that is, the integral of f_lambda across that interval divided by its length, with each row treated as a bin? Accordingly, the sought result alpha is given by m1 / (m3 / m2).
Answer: 7.5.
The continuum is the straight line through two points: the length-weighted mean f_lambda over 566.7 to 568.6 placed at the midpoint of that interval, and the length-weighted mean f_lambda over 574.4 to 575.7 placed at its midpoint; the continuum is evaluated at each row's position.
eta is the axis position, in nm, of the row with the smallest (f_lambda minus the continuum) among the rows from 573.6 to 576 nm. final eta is 575.295 nm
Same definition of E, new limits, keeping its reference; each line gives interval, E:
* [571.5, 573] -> -0.34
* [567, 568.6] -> -0.37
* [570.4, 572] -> -0.56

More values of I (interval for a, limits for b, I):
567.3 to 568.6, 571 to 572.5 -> 1.04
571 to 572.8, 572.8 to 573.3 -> 1.00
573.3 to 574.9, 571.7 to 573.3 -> 0.99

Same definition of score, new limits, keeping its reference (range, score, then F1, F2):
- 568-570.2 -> 0.22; -0.04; 0.180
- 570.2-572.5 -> 0.26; 0.25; 0.510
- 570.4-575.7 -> 0.24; 0.29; 0.530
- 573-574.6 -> 0.13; 0.40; 0.530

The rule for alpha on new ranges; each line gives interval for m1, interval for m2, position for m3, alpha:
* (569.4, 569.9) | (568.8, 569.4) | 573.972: 6.8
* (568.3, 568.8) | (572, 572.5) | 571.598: 7.3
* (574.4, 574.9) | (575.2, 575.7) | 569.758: 8.1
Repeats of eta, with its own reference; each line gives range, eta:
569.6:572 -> 571.072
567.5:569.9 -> 569.496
